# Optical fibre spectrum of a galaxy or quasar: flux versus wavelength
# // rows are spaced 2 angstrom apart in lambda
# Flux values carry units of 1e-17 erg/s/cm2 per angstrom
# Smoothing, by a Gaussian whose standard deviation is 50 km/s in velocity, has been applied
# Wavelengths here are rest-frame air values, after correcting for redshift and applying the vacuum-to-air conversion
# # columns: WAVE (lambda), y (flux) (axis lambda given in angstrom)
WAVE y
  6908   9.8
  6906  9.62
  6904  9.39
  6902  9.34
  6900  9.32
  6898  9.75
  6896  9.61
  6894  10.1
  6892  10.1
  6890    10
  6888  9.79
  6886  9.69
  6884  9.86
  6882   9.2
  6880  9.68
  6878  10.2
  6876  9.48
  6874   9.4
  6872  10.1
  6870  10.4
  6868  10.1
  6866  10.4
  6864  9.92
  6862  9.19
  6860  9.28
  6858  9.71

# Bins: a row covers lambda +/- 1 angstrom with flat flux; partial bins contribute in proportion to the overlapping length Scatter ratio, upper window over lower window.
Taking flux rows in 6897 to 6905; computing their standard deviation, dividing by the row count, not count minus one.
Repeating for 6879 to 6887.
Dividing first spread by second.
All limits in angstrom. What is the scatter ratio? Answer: 0.71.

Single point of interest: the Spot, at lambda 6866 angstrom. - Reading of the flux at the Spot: 10.4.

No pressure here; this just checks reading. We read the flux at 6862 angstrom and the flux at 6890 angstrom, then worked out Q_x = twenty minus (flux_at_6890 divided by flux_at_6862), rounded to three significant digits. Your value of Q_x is 18.9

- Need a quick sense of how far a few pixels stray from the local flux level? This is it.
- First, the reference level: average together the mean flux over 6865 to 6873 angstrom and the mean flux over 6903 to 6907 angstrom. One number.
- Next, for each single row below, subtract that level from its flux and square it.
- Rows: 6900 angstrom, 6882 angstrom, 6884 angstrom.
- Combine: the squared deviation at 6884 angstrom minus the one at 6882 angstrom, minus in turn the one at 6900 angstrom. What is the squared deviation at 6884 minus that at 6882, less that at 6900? -0.8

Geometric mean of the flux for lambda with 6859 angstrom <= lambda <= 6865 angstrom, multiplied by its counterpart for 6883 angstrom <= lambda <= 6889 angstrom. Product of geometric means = 92.5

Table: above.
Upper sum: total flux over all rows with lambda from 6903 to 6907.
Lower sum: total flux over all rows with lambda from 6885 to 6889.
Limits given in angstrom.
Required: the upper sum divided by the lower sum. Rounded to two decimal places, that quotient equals 0.98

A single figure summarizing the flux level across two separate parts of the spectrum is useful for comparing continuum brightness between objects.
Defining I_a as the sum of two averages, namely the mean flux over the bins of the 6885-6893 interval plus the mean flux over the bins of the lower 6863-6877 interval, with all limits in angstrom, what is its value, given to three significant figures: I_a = 19.9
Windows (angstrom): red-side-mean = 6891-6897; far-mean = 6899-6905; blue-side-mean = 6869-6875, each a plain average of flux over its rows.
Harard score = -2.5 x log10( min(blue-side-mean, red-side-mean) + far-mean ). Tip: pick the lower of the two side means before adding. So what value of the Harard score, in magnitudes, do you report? -3.213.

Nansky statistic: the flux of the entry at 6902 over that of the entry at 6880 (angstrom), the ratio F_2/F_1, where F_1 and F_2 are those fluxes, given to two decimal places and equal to 0.96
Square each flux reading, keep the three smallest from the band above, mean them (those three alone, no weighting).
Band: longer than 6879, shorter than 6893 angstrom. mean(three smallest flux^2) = 91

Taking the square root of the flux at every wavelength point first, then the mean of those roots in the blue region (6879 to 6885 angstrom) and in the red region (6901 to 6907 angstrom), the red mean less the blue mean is -0.021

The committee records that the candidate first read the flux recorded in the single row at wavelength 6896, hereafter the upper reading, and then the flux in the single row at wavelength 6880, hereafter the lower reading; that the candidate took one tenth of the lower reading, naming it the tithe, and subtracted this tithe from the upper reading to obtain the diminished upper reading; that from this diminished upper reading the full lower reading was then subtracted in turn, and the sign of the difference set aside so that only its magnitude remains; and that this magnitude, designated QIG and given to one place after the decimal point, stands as 1.0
